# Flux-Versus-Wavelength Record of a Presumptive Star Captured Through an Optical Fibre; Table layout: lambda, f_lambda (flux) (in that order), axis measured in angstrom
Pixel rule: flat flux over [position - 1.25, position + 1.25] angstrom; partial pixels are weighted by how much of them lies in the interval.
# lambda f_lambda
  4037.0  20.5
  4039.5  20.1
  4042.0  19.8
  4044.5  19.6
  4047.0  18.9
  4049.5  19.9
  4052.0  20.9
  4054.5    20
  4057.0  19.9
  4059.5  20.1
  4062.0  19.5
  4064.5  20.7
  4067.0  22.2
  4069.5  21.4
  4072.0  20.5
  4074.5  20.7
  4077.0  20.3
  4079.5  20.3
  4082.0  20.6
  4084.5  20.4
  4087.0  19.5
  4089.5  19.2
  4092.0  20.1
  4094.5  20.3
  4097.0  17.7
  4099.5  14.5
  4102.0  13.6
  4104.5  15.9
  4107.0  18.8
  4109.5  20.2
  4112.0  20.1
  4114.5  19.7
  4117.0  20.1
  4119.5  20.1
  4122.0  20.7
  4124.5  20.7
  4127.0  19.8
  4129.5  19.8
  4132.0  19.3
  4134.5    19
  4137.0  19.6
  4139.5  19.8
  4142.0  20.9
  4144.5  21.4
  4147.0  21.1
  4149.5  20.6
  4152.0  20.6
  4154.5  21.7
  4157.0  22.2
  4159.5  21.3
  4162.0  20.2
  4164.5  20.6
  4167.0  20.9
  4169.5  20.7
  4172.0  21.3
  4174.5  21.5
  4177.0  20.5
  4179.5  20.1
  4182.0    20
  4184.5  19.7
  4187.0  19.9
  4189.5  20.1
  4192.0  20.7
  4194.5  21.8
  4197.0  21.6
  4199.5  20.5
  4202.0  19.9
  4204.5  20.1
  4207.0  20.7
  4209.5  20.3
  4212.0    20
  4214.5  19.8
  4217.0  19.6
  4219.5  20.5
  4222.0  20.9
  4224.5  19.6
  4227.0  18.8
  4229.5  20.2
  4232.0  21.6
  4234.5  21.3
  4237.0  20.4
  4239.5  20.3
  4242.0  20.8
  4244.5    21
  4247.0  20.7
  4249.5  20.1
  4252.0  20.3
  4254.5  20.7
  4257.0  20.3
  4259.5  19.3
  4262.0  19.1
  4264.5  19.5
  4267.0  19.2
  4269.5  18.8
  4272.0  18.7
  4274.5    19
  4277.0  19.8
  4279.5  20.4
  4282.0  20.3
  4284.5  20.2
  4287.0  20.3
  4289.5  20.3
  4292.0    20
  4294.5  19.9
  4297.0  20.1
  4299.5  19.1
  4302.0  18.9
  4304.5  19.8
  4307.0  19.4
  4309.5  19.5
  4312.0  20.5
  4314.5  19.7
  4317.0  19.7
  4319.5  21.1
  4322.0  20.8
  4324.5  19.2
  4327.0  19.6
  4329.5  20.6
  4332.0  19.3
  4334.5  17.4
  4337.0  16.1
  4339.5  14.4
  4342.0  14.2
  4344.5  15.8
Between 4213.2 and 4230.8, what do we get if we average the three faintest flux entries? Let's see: 19.3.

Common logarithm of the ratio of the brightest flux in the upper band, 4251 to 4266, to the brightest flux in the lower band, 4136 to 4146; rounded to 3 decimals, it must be -0.014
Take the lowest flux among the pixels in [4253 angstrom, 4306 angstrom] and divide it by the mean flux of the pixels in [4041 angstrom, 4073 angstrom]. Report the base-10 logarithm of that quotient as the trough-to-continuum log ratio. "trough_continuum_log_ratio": -0.035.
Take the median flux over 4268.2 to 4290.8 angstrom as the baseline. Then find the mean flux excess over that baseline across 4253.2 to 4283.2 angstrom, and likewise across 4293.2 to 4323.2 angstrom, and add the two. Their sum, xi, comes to -0.9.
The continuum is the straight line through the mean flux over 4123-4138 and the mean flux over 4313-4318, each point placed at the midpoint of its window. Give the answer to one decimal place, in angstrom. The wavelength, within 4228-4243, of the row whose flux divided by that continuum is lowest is 4229.5 angstrom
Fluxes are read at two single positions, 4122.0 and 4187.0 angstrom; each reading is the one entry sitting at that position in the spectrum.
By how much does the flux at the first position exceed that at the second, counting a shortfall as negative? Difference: 0.8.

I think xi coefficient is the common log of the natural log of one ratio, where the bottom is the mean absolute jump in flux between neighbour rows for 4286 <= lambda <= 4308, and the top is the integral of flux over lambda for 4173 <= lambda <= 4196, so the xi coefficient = 0.85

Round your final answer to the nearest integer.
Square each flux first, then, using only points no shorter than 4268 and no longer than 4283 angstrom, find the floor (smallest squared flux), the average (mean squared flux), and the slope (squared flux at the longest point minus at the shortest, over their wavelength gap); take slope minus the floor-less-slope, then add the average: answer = 40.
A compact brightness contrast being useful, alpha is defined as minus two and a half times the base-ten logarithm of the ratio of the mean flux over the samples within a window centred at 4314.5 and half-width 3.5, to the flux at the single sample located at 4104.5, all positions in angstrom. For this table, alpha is -0.25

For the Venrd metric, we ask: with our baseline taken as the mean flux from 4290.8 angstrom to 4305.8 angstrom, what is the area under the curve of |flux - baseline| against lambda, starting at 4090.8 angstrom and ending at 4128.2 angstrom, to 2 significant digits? 58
